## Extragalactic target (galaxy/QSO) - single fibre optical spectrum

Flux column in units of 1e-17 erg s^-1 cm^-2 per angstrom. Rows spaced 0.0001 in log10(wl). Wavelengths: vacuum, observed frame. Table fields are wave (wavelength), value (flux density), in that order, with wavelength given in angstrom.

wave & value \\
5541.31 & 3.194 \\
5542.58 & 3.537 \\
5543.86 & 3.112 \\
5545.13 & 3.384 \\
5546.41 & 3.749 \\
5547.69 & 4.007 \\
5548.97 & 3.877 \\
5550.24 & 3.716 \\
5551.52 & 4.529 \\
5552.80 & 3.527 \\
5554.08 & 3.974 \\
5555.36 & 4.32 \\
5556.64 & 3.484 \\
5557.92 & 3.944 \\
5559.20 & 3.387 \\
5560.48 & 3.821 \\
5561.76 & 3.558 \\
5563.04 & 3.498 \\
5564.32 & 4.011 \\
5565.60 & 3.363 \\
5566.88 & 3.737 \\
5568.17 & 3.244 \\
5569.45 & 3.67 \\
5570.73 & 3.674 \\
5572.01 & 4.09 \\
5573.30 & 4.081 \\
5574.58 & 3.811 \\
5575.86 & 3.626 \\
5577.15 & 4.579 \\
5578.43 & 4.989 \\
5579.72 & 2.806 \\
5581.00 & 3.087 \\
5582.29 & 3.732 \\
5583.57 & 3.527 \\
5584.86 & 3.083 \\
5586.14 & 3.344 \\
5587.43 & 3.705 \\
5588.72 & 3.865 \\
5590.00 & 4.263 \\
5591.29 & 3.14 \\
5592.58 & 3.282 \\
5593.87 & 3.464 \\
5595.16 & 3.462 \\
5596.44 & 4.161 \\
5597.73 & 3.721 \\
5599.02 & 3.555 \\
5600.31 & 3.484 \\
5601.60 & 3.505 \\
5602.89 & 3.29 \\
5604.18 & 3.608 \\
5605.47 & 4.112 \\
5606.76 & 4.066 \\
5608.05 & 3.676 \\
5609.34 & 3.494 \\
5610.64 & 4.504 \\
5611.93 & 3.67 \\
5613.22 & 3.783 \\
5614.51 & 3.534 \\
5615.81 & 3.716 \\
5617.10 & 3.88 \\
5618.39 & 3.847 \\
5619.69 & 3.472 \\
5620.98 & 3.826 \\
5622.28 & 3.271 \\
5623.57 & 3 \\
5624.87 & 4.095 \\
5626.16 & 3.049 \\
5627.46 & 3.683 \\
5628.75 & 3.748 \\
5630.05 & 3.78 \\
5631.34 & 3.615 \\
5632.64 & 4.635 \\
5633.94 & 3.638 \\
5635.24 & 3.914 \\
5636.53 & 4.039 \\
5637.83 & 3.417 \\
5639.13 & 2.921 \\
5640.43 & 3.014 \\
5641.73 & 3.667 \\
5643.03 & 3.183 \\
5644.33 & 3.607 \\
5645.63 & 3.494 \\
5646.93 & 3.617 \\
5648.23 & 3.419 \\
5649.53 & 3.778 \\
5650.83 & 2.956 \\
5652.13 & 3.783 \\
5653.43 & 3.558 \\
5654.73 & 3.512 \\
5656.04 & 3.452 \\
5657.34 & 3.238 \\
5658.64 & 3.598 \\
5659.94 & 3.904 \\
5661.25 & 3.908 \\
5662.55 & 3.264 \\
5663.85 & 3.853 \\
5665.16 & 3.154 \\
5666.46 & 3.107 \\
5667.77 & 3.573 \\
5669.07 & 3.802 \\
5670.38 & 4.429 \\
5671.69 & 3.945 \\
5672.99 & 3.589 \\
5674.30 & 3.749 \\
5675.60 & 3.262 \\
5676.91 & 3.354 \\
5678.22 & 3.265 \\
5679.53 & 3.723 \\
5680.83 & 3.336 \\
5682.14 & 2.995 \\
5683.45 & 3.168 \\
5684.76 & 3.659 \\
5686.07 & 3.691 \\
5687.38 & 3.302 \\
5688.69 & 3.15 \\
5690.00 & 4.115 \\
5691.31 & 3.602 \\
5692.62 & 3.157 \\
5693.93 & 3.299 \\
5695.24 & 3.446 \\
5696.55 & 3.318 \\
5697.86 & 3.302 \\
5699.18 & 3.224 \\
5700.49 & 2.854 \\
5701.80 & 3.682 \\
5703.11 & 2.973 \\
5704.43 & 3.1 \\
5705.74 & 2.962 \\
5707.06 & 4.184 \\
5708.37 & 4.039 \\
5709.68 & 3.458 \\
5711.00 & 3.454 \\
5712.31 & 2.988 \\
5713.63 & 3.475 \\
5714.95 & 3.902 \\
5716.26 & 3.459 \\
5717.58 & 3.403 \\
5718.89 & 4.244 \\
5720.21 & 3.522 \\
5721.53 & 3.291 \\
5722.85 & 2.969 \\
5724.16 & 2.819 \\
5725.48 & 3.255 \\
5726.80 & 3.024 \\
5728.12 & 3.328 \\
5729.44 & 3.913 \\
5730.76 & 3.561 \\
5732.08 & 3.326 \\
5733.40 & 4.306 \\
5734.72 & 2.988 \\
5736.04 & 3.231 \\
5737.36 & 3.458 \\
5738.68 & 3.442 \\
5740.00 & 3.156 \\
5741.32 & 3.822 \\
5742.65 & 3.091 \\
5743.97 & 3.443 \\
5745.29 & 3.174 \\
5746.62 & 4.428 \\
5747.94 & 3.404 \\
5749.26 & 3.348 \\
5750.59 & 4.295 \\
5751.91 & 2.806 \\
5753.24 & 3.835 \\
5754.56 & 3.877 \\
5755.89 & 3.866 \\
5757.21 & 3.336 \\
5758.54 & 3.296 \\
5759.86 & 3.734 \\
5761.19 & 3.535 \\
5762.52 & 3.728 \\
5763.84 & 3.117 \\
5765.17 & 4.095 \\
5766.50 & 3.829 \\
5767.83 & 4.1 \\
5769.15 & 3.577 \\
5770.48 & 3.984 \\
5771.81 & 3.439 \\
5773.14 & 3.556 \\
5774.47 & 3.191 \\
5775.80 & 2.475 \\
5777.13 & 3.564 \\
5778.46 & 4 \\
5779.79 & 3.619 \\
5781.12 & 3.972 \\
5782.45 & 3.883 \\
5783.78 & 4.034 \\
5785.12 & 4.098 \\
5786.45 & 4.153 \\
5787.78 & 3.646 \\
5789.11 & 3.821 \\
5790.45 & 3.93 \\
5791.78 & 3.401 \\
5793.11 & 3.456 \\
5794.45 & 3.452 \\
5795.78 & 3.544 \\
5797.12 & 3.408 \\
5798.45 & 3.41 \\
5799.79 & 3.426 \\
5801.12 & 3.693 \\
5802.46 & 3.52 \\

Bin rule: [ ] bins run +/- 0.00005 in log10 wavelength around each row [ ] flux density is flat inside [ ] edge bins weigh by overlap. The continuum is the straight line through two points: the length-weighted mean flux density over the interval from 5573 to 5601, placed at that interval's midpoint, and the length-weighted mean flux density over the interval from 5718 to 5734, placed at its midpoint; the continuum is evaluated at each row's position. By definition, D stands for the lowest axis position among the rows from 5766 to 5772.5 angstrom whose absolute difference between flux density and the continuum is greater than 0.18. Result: 5766.50 angstrom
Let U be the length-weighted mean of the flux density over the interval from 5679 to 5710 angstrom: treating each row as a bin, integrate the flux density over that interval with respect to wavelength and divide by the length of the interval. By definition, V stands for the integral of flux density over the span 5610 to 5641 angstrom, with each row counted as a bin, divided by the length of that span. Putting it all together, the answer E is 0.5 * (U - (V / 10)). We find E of 1.52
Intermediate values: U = 3.40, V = 3.67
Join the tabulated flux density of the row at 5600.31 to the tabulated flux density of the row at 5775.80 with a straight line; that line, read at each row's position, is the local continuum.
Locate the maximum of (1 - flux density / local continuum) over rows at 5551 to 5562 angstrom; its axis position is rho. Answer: 5559.20 angstrom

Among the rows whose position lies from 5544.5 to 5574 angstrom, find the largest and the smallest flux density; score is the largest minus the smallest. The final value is 1.3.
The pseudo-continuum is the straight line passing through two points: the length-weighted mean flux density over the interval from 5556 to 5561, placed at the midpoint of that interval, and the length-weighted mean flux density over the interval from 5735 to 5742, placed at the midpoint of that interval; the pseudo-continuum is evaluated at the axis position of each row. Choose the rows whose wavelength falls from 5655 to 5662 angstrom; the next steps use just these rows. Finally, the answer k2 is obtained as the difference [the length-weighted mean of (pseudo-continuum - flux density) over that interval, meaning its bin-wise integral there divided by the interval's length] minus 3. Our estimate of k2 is -3.10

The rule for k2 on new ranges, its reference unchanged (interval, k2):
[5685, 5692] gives -3.11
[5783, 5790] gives -3.62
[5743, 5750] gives -3.16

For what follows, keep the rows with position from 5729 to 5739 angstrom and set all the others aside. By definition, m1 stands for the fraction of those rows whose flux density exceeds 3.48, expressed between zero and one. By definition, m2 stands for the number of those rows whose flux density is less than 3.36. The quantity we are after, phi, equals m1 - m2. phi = -2.6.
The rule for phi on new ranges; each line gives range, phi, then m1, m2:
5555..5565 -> 0.9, 0.9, 0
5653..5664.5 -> -1.3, 0.7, 2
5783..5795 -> 0.7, 0.7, 0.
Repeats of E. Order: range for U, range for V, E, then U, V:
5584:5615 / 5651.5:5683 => 1.65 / 3.66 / 3.55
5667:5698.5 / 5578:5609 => 1.57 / 3.51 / 3.61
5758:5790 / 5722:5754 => 1.67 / 3.69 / 3.44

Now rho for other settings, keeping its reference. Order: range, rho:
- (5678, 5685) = 5682.14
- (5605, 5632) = 5623.57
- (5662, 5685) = 5682.14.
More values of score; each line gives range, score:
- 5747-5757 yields 1.5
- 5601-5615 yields 1.2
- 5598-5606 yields 0.8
